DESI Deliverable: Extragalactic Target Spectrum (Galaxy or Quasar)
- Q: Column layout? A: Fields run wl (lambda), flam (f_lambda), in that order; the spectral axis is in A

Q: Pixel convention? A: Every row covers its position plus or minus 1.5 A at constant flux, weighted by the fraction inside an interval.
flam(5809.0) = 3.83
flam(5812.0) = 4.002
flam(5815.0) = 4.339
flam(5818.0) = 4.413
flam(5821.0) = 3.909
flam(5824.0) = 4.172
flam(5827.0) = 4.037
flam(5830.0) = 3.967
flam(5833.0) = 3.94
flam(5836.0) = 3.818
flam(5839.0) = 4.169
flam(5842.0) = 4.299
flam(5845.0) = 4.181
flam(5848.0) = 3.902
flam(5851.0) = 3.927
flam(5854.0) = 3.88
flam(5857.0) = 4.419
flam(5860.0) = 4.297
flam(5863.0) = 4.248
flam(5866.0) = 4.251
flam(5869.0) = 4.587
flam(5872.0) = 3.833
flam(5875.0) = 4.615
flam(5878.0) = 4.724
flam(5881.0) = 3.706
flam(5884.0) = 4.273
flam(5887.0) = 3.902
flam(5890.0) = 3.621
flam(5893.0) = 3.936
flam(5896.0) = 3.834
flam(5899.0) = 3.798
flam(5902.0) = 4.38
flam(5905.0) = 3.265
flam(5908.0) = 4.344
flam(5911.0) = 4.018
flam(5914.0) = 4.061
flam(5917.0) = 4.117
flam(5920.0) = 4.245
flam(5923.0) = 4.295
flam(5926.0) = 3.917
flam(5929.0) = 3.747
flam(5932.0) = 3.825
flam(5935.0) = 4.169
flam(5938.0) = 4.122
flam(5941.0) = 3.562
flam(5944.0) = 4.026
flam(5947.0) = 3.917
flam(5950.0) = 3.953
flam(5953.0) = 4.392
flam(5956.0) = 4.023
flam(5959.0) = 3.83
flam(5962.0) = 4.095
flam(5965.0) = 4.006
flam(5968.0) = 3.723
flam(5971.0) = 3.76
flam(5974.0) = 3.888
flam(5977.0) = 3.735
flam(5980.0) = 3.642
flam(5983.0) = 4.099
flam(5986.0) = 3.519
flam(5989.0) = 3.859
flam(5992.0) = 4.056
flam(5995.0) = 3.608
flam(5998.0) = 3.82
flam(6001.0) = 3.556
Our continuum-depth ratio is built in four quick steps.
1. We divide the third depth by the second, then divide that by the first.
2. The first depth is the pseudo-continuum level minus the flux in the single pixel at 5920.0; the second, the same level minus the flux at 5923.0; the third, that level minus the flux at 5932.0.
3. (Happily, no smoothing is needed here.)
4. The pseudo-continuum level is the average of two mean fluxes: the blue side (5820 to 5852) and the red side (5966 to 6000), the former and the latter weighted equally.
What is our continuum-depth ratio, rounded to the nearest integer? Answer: 1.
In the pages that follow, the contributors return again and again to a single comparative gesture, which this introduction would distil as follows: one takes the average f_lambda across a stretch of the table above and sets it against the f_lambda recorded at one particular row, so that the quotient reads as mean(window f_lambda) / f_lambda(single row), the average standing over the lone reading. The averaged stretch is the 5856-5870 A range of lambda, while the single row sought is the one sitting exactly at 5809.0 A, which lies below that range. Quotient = 1.14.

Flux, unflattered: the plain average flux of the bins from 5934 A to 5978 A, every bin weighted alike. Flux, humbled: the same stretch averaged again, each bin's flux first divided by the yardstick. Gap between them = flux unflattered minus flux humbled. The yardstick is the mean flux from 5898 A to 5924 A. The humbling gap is 2.97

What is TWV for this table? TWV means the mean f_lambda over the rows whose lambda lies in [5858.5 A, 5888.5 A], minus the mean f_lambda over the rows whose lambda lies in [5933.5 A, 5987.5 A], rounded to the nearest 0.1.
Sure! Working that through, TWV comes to 0.3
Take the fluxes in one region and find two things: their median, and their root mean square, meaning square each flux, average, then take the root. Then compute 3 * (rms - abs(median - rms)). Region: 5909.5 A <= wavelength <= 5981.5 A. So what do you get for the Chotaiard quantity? 11.9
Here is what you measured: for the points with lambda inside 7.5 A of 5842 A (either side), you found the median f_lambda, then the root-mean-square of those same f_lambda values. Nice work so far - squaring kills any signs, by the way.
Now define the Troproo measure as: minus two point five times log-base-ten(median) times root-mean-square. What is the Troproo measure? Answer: -6.3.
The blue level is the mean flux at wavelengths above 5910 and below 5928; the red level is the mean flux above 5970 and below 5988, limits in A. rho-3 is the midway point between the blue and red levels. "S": 3.94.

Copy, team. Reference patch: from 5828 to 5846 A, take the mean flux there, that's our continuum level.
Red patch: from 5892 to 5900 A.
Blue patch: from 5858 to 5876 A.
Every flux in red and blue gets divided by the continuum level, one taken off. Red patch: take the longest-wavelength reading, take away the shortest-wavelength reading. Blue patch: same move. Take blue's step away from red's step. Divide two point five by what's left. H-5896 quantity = -22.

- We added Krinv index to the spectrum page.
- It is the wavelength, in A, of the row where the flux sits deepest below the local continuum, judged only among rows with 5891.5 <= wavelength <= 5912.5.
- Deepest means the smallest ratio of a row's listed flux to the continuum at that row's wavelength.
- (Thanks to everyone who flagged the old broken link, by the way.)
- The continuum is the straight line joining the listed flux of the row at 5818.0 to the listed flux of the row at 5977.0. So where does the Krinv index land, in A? 5905.0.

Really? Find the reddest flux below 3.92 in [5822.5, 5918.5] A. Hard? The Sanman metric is 5905.0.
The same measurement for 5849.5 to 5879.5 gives 5872.0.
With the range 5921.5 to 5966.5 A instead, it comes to 5959.0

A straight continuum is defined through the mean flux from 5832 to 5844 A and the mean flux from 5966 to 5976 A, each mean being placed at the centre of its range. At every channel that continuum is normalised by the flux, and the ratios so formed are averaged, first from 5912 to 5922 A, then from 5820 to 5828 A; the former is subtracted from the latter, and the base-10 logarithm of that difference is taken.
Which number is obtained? -1.2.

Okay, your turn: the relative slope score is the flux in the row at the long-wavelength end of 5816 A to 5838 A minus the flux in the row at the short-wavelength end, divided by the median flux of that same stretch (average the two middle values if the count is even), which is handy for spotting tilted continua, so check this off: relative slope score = -0.15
